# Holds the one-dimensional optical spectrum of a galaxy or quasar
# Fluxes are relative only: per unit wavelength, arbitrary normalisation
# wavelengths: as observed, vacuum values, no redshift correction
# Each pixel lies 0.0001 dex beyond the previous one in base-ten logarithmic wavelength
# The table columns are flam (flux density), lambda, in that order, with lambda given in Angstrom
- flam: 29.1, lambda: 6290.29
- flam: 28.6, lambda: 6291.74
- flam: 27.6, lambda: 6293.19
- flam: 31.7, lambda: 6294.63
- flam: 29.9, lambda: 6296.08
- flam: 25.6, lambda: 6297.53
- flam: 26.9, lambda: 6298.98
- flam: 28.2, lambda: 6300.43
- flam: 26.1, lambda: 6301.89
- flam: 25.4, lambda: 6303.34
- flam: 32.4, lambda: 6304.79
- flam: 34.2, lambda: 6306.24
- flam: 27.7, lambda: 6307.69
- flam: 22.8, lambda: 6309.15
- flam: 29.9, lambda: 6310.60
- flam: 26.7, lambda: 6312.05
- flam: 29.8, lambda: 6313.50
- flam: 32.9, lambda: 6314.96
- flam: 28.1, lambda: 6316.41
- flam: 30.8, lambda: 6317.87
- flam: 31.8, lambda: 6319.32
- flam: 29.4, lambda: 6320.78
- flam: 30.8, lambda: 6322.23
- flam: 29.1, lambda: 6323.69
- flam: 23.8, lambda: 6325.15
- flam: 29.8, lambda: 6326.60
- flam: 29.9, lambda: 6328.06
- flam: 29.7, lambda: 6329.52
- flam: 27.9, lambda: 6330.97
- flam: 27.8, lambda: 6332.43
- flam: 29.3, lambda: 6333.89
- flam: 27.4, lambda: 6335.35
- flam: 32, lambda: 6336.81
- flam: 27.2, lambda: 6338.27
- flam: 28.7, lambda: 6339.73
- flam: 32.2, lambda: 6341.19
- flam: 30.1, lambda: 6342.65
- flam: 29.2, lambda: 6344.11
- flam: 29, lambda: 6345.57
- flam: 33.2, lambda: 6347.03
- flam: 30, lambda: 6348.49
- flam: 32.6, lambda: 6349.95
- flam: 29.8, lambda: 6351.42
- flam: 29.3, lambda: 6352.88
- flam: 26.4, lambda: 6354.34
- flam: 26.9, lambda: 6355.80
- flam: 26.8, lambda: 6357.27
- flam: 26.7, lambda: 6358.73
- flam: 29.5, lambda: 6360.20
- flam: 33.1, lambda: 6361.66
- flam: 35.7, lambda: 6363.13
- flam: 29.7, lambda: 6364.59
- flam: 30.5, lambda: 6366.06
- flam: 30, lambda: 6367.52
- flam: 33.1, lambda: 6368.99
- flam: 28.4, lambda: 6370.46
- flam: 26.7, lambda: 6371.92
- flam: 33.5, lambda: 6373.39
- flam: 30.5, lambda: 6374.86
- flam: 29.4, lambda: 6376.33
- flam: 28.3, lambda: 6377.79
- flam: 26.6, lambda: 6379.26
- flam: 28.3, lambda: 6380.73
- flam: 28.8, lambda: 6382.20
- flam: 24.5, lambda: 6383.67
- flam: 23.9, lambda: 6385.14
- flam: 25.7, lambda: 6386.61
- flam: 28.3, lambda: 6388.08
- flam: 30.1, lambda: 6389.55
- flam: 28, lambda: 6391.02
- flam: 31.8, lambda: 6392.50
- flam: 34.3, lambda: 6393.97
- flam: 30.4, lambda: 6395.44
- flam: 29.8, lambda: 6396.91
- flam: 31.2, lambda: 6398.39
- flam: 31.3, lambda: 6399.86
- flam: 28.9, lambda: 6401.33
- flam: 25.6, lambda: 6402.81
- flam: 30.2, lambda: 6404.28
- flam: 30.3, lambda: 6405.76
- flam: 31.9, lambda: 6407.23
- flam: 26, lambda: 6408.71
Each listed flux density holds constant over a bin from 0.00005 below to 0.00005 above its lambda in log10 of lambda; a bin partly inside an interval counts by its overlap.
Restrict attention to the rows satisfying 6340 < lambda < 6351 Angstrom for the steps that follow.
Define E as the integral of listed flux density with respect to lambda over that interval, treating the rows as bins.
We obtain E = 339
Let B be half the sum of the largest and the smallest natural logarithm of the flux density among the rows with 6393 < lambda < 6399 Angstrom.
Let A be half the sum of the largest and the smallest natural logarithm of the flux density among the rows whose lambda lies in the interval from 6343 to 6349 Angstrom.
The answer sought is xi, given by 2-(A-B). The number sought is 2.03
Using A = 3.43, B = 3.46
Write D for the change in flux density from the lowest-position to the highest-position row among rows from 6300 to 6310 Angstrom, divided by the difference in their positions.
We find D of -0.6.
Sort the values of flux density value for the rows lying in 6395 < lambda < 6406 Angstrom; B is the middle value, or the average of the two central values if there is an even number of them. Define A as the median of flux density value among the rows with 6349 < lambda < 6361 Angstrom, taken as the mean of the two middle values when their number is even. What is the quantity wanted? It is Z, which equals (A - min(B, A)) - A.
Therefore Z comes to -28.1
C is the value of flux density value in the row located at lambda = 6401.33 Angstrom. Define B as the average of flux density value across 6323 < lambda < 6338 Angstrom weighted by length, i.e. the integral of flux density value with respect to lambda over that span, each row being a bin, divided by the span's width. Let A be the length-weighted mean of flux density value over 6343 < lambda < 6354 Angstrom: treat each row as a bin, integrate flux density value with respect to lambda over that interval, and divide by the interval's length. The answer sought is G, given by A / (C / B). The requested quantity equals 30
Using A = 30.3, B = 29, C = 28.9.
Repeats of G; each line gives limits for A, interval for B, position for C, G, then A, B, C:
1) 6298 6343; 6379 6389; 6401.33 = 27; 29.0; 27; 28.9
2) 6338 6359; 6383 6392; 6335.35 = 29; 29.3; 27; 27.4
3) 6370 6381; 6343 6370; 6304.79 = 27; 29.0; 30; 32.4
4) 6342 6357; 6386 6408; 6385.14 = 37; 29.6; 30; 23.9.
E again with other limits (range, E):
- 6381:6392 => 299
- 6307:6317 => 283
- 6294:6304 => 276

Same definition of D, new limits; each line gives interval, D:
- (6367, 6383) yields -0.1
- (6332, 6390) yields 0.0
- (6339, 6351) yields 0.4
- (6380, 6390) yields 0.2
